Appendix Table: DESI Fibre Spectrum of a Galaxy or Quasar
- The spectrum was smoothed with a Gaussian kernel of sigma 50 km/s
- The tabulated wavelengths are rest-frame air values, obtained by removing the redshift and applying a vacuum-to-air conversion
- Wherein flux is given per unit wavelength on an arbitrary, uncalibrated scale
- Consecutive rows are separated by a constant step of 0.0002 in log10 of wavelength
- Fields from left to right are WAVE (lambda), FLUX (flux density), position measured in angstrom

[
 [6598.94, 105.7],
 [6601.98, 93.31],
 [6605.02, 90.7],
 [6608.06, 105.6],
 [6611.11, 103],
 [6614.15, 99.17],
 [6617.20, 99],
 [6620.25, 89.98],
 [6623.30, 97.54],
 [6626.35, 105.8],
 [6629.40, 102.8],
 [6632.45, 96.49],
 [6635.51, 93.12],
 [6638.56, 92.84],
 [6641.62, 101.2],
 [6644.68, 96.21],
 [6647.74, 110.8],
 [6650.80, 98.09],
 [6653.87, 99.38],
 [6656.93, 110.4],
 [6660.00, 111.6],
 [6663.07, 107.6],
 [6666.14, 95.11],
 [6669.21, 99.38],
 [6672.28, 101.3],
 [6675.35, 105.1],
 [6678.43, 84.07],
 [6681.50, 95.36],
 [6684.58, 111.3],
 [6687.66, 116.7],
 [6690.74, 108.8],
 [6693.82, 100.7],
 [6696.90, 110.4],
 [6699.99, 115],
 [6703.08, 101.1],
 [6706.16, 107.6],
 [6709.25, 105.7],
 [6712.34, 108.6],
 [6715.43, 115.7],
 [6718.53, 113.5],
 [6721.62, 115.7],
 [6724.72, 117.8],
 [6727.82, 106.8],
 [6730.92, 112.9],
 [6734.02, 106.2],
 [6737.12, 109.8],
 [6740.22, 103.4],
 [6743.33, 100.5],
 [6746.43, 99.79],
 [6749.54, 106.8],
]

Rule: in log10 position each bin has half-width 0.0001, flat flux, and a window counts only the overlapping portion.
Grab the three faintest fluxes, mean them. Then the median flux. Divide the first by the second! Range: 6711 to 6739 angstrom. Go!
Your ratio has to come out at 0.950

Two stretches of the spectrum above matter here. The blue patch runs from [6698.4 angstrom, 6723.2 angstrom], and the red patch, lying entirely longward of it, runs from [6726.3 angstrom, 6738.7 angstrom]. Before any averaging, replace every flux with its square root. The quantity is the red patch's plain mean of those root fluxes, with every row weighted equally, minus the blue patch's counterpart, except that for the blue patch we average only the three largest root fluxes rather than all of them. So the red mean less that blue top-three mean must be -0.31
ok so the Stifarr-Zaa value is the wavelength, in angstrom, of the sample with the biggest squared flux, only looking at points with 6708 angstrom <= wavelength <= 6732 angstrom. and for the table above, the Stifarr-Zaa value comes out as 6724.72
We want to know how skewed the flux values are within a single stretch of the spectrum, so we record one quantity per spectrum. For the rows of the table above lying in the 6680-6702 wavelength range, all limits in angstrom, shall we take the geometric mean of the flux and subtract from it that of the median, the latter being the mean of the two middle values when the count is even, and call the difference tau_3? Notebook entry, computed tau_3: -2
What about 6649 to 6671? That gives 4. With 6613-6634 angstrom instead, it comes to 0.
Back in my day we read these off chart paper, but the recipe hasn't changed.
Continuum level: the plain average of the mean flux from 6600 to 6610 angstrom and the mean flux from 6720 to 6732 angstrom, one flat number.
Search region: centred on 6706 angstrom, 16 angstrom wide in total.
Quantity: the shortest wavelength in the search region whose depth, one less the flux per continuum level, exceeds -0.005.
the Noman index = 6703.08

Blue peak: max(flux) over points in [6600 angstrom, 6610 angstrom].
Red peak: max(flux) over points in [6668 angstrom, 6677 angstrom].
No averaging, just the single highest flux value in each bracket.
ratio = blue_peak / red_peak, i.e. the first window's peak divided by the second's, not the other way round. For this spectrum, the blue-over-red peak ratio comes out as 1.00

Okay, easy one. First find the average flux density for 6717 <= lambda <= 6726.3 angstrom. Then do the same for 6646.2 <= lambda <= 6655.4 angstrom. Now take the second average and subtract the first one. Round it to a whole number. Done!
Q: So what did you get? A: -13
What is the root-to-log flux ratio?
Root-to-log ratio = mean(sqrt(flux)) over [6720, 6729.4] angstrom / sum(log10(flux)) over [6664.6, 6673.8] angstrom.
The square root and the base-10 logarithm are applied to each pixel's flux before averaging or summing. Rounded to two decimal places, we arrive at 1.78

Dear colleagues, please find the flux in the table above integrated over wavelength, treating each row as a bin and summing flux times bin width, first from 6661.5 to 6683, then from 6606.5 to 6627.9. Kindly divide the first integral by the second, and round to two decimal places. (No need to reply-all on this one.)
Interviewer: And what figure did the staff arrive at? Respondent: 0.99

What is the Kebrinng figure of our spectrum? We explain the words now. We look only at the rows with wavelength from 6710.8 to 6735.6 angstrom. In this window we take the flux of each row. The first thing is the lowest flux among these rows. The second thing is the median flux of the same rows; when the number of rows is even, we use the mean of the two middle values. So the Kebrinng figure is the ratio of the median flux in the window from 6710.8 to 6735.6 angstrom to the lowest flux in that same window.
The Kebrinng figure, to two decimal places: 1.07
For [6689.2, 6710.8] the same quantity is 1.07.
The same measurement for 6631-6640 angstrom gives 1.00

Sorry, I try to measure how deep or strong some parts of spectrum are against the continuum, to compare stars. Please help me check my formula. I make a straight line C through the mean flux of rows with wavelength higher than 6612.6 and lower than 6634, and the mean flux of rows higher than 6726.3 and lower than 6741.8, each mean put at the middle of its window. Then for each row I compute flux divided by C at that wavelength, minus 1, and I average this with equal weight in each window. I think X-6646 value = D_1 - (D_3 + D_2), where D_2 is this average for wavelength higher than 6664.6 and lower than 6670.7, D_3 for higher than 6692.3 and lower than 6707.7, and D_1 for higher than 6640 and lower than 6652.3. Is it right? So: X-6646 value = 0.04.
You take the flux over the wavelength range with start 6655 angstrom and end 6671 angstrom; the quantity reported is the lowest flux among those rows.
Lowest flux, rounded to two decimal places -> 95.11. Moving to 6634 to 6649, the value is 92.84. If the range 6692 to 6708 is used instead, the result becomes 100.70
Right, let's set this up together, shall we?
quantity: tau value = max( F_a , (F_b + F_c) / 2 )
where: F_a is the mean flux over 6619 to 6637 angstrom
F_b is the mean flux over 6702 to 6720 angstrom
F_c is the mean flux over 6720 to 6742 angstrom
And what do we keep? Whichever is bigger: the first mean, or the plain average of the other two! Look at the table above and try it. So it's 110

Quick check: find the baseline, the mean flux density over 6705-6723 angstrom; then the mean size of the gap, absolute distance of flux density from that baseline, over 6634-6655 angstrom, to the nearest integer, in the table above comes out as 12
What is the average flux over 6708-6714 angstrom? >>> 107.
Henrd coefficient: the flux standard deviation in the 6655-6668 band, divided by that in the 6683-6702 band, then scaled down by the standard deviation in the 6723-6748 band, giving 0.22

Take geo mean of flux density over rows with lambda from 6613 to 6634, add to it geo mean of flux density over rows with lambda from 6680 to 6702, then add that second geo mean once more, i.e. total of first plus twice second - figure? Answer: 315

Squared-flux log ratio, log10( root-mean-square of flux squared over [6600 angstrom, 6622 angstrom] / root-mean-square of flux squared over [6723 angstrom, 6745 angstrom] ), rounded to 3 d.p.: -0.092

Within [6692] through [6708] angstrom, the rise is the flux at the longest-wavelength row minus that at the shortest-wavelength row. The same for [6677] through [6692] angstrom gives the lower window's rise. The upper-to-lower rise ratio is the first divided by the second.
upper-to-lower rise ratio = 0.28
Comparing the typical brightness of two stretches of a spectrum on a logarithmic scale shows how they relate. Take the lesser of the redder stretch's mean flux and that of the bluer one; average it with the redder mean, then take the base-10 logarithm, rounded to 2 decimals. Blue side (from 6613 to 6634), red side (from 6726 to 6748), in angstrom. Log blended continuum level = 2.01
